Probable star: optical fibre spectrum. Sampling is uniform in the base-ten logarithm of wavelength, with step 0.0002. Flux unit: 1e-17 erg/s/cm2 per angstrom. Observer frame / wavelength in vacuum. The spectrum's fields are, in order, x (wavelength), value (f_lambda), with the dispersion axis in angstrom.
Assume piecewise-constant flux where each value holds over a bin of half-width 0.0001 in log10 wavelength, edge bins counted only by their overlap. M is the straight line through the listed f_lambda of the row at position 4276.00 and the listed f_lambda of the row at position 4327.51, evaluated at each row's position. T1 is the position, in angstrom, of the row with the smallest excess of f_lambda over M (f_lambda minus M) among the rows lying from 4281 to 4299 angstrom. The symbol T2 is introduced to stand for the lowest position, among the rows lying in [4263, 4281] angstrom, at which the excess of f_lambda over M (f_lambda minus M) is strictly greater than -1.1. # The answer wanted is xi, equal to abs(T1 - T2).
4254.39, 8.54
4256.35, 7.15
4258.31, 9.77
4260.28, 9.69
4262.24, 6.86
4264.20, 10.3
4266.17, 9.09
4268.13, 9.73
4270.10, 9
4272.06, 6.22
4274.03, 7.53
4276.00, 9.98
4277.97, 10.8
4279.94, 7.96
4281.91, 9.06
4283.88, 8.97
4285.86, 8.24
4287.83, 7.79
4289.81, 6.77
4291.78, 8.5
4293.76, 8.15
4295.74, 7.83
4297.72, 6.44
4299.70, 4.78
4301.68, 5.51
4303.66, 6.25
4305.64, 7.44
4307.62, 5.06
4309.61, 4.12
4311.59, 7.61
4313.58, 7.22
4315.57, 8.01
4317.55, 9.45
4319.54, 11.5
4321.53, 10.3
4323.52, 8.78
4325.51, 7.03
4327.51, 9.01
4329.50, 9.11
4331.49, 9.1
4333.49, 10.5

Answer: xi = 33.5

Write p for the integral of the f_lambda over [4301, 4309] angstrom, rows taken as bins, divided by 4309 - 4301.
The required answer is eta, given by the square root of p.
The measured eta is 2.45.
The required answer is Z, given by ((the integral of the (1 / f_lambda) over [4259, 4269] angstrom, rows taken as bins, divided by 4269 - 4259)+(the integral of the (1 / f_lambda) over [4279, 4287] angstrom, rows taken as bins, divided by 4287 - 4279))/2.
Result 0.114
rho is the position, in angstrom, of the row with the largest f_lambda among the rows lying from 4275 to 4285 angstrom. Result 4277.97 angstrom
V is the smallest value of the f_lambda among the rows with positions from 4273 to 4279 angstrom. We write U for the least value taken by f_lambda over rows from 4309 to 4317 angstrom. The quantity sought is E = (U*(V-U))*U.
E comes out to 58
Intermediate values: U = 4.12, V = 7.53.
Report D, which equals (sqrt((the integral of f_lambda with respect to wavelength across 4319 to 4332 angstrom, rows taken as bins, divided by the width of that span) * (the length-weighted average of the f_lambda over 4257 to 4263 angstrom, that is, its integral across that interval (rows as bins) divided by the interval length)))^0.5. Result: 3.0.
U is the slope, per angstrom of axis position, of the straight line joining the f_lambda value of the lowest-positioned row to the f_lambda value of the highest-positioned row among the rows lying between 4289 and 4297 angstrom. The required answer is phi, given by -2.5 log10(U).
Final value 1.9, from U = 0.18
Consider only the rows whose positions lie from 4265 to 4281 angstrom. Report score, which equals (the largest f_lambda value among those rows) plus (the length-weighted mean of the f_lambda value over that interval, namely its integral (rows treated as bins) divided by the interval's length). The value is 20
